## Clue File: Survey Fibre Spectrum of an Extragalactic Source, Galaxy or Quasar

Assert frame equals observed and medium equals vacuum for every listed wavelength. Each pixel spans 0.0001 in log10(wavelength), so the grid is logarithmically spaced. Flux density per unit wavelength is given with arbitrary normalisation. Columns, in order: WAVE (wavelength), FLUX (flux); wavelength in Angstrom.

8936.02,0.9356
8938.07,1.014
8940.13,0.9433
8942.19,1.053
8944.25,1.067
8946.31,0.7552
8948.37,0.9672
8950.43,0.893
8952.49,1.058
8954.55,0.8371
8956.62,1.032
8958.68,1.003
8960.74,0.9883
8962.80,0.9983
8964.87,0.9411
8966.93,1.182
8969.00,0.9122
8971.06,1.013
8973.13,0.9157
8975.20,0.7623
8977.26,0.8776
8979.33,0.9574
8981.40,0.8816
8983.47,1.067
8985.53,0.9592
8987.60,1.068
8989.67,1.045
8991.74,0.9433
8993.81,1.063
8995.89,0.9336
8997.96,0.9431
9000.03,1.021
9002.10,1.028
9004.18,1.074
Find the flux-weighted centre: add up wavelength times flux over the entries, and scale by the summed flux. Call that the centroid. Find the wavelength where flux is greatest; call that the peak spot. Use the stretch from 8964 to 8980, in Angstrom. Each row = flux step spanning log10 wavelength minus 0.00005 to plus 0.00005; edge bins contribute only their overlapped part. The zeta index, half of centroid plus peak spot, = 8969.4 Angstrom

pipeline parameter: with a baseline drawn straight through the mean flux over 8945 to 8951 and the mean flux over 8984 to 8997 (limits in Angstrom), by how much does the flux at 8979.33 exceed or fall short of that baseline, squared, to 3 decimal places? 0.000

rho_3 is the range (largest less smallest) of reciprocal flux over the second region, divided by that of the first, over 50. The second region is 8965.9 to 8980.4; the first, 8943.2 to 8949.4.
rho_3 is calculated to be 0.024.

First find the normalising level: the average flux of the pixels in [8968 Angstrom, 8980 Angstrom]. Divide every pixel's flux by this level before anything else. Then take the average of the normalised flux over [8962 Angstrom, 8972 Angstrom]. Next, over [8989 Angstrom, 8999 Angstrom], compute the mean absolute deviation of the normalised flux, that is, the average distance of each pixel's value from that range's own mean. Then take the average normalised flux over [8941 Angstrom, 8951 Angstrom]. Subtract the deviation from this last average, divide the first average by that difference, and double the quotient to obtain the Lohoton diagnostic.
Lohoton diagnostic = 2.26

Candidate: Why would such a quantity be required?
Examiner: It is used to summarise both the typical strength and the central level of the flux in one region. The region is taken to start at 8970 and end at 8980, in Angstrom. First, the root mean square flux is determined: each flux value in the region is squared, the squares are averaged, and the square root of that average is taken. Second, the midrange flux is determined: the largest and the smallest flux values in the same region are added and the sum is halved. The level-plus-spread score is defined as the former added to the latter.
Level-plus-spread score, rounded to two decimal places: 1.80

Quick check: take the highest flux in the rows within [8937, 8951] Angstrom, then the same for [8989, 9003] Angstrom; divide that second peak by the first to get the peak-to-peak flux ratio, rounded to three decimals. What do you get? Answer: 0.996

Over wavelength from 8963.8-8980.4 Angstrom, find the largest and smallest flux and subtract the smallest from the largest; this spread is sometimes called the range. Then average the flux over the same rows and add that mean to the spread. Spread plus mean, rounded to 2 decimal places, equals 1.36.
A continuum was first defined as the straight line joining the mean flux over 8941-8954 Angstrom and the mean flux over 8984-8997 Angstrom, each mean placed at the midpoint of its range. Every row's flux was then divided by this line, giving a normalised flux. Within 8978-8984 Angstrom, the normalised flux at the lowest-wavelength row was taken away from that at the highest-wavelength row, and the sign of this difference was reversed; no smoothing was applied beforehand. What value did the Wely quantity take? -0.11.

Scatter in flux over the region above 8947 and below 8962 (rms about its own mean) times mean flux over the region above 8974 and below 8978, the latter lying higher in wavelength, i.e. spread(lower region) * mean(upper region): 0.06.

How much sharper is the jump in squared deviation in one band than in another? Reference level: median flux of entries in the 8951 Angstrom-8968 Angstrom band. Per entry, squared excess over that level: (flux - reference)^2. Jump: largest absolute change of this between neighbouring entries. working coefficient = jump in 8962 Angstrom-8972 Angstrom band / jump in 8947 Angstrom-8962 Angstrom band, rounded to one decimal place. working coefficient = 1.1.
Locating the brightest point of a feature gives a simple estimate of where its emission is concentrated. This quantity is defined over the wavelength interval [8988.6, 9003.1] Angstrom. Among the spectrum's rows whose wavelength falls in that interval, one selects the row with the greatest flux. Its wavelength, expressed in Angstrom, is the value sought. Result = 8993.81 Angstrom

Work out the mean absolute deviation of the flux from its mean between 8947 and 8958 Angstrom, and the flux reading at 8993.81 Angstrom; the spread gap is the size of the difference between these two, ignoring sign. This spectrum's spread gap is 0.99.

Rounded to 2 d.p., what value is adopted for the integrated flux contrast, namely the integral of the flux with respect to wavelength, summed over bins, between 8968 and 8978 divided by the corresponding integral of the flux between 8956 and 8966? 0.90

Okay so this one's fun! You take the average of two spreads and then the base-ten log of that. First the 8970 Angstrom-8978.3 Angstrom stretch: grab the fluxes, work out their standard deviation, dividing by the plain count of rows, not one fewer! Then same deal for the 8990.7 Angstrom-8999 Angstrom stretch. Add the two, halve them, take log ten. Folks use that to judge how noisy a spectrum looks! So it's -1.15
